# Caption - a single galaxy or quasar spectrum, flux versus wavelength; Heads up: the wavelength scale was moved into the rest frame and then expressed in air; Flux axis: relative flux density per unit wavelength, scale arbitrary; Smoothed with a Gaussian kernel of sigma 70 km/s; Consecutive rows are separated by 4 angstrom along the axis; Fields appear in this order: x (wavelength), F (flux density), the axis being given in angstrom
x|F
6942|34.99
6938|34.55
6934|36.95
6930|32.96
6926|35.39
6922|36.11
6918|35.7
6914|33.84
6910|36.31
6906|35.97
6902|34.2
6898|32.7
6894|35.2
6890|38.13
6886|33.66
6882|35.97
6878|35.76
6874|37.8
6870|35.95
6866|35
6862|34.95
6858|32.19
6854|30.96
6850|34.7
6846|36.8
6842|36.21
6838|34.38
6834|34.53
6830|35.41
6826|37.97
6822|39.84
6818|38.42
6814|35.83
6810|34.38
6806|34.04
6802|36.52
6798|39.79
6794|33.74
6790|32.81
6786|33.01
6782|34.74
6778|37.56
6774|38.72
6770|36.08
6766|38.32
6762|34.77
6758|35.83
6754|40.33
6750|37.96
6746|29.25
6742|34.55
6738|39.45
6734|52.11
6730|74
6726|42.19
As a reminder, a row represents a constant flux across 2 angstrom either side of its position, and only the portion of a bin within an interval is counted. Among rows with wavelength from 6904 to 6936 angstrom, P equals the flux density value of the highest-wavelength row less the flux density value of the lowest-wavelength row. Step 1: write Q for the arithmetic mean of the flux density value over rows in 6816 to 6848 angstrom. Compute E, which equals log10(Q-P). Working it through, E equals 1.55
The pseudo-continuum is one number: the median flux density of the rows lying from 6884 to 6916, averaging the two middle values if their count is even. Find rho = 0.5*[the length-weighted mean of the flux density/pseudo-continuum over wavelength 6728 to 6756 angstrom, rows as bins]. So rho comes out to 0.633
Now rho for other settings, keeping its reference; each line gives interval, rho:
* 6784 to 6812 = 0.503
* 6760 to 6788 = 0.521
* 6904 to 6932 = 0.507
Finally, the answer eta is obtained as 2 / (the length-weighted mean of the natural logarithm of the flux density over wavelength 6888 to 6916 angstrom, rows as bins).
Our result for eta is 0.562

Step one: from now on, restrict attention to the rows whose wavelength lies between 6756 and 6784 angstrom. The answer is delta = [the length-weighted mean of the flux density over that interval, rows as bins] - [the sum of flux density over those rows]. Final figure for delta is -219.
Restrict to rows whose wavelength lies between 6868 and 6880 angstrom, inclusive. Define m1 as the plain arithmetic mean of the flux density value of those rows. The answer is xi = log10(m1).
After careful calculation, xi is 1.56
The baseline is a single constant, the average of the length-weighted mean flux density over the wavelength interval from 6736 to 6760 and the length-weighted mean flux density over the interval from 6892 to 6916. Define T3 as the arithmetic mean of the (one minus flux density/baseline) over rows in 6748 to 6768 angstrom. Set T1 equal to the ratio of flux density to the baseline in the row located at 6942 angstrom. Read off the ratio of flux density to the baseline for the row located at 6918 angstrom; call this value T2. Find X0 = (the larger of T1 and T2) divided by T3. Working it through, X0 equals -18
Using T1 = 0.99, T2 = 1.01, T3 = -0.06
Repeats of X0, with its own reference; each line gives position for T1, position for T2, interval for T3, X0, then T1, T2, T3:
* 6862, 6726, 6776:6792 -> 45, 0.99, 1.19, 0.03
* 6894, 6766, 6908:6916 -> 98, 0.99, 1.08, 0.01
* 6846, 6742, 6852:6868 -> 17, 1.04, 0.97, 0.06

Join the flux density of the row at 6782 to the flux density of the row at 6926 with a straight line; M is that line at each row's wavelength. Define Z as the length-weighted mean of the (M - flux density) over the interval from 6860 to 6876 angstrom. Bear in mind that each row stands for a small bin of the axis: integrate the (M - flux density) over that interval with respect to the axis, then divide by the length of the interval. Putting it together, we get -0.80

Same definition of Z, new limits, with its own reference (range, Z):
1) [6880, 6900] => 0.10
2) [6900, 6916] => 0.23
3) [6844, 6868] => 0.97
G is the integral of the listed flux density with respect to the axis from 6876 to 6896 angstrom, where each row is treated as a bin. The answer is 715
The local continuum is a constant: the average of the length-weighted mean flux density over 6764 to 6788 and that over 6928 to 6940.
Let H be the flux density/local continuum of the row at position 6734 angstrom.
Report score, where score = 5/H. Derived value 3.4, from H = 1.46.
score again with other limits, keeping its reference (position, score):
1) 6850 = 5.1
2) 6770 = 4.9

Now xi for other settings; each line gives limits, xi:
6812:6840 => 1.56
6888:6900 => 1.55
